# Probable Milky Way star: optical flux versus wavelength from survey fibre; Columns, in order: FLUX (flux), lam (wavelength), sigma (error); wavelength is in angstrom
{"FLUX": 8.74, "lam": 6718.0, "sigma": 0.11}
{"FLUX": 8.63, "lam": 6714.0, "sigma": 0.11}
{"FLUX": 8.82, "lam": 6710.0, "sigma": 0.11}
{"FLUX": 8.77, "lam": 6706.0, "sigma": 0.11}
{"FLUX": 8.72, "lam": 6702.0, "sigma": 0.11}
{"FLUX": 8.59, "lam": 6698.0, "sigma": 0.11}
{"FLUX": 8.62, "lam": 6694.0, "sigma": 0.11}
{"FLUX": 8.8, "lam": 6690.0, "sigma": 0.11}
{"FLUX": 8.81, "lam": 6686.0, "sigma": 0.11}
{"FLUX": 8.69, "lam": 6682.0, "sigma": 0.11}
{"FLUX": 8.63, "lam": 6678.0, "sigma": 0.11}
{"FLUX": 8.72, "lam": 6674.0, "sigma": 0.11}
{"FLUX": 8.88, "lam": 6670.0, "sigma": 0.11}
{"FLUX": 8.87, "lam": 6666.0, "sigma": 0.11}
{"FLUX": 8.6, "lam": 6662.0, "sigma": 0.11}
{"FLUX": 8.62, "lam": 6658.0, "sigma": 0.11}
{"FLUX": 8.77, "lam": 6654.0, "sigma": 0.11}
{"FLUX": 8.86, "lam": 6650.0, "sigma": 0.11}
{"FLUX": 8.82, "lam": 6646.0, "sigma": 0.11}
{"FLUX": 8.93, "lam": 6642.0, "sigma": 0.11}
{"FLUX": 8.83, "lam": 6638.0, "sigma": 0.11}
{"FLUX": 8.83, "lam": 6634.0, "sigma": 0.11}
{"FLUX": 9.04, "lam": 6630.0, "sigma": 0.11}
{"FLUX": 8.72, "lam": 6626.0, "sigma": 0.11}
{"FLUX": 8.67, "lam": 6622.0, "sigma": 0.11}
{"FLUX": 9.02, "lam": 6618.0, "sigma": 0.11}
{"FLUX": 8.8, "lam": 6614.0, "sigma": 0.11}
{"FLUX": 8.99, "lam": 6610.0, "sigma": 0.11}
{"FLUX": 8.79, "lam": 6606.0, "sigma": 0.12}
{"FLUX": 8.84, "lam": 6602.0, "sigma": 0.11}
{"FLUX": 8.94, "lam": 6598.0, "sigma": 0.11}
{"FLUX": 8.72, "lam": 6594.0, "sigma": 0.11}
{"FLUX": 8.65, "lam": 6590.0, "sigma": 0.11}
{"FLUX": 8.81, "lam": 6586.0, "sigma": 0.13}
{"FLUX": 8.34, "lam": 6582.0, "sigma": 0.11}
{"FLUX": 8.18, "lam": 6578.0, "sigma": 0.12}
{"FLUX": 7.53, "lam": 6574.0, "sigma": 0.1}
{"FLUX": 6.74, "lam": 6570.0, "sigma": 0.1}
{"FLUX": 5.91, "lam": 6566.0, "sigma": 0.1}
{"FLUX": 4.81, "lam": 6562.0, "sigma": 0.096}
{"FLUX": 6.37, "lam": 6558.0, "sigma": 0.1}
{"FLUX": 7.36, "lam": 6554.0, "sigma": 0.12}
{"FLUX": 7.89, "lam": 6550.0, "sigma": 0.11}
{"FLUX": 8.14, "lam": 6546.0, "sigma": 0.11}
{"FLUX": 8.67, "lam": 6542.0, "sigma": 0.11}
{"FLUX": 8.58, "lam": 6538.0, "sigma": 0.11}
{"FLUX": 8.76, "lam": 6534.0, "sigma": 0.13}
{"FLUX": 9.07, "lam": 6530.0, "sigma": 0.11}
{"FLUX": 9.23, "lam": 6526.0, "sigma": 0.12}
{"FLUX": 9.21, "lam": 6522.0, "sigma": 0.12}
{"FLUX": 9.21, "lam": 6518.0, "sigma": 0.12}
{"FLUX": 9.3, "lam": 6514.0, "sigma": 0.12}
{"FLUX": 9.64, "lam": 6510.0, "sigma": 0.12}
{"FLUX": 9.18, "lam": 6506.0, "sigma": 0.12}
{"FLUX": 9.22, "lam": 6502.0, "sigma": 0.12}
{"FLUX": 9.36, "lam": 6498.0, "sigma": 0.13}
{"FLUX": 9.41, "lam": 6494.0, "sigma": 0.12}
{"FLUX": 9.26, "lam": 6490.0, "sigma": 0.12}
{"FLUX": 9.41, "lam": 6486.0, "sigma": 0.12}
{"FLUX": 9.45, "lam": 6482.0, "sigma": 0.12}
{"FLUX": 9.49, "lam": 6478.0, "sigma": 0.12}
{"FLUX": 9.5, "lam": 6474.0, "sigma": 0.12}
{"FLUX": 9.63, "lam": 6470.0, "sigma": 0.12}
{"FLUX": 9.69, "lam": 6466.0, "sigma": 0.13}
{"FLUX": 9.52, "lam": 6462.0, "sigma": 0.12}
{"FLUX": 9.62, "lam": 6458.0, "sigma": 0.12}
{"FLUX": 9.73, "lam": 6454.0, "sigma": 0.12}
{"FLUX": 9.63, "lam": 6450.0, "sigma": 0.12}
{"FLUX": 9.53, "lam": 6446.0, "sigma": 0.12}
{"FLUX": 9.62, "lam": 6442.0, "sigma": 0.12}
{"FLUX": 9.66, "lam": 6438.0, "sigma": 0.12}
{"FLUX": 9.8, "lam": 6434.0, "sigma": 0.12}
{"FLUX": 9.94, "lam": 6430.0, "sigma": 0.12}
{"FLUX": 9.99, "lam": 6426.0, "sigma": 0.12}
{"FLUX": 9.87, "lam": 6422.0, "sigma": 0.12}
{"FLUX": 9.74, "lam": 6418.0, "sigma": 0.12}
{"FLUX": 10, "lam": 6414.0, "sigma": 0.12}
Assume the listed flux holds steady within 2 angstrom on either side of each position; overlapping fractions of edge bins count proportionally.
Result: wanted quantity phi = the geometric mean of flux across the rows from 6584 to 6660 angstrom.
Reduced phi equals 8.8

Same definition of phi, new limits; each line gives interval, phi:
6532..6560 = 7.9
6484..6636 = 8.4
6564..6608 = 8.1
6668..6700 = 8.7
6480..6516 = 9.4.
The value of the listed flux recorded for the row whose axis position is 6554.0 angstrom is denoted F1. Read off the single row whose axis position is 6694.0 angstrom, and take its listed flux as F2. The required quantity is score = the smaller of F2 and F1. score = 7.36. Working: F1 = 7.36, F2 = 8.62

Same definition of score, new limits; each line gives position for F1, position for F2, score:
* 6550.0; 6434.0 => 7.89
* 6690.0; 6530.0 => 8.80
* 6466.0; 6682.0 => 8.69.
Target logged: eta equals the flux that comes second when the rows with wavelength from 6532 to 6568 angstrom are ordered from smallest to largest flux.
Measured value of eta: 5.91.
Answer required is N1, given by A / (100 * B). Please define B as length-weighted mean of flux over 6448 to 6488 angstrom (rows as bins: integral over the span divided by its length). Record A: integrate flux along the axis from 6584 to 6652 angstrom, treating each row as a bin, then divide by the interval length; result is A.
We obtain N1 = 0.0092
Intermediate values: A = 8.84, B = 9.57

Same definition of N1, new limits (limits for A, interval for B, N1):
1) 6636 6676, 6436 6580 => 0.0100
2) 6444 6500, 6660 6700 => 0.0109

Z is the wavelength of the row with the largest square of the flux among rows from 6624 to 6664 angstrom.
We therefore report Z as 6630.0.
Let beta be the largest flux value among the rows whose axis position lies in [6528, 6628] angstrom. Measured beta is 9.07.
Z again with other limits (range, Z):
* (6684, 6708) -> 6686.0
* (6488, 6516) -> 6510.0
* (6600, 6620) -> 6618.0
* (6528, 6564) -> 6530.0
